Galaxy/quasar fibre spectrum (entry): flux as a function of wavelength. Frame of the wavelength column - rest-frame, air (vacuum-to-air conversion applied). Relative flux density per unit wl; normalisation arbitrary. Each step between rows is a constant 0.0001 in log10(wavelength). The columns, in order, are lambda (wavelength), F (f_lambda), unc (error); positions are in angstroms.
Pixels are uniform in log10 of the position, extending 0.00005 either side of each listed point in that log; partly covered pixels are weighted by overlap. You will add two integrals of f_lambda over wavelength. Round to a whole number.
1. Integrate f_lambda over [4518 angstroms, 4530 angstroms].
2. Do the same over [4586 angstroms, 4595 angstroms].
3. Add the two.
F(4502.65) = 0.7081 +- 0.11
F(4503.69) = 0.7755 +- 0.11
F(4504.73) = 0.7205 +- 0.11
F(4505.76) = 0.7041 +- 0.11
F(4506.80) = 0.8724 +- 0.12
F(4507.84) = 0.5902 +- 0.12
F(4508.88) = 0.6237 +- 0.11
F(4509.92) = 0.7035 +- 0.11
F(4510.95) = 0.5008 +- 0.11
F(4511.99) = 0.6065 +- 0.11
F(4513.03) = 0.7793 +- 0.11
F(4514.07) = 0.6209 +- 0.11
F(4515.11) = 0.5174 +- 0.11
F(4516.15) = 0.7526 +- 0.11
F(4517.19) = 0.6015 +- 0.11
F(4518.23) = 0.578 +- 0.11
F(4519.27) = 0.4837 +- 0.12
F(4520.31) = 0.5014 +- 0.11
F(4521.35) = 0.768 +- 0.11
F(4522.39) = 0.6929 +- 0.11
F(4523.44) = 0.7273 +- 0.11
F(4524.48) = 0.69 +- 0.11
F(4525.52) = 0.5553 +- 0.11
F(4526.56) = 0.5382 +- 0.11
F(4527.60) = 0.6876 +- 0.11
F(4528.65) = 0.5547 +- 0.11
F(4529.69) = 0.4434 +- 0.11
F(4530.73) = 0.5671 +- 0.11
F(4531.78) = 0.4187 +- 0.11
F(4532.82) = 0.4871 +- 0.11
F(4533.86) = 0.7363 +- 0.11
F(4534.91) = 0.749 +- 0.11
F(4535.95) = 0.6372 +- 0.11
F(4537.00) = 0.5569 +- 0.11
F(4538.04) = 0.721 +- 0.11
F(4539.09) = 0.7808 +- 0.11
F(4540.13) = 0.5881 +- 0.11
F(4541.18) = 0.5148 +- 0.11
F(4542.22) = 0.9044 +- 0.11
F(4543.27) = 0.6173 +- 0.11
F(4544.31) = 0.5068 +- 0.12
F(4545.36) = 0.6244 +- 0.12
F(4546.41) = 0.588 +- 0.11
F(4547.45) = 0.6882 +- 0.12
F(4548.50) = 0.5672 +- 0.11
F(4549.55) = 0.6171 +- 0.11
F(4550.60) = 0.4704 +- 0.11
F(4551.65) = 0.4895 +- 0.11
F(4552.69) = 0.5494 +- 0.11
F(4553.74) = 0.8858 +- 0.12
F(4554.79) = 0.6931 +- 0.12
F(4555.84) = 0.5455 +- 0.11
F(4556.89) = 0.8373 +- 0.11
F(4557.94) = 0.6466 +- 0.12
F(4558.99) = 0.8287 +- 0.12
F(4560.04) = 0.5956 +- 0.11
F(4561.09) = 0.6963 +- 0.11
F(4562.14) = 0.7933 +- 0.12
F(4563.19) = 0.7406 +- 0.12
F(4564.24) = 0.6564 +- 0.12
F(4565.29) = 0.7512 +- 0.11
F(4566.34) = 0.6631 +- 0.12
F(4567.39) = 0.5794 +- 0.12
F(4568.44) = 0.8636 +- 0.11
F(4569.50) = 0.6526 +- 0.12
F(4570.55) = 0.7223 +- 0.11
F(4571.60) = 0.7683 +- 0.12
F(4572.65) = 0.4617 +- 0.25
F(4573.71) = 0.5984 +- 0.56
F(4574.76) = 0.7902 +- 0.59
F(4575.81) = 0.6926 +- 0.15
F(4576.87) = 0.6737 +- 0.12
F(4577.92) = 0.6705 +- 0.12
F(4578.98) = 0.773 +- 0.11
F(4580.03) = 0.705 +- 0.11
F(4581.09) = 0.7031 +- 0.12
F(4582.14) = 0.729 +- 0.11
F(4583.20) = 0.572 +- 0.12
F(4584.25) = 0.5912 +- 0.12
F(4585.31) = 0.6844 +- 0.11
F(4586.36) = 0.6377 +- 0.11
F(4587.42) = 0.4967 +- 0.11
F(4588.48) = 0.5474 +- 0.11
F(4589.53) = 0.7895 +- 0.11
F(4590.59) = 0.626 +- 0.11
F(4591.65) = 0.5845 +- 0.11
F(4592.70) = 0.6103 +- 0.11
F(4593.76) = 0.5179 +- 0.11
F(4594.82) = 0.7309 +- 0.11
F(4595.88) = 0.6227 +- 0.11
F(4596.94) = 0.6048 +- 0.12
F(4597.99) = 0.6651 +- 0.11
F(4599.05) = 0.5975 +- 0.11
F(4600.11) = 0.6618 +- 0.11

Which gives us 13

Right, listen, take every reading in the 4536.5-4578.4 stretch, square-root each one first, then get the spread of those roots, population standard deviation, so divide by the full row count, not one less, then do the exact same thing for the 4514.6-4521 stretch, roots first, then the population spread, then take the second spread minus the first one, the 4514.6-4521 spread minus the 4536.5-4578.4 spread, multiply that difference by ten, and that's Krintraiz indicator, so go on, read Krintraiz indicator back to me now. -0.1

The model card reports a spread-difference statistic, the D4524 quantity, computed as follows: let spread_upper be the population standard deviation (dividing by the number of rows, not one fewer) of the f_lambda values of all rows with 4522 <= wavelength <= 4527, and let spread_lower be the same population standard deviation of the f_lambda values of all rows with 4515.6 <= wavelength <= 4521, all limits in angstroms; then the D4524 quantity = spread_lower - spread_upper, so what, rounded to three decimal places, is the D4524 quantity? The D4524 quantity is 0.018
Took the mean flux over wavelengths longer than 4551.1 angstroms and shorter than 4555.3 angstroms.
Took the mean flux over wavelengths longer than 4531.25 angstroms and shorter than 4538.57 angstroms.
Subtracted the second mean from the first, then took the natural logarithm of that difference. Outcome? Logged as -3.24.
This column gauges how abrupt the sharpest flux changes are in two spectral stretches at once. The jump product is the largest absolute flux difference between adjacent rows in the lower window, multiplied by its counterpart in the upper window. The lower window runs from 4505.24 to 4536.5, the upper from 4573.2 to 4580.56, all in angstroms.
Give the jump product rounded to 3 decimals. 0.054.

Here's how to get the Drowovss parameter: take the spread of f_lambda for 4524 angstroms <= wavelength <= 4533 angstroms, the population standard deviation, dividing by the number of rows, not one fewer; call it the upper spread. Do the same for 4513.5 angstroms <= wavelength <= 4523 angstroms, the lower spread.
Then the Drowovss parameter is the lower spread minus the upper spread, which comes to 0.01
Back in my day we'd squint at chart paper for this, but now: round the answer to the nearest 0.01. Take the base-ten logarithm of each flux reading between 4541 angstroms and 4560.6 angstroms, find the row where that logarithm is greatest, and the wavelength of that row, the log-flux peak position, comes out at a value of 4542.22 angstroms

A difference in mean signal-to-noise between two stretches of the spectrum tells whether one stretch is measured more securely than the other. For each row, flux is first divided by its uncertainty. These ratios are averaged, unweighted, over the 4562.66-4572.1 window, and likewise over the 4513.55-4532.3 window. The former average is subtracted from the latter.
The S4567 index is -0.7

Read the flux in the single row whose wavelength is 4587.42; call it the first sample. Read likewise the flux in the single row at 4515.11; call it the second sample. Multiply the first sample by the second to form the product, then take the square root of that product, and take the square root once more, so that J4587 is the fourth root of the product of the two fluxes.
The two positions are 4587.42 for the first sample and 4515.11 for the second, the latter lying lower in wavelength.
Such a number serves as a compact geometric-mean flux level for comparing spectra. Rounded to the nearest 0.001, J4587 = 0.712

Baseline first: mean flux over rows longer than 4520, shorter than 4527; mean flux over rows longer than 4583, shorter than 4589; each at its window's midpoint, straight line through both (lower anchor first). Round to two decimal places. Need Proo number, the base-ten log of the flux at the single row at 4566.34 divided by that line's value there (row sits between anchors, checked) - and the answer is 0.04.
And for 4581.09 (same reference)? 0.07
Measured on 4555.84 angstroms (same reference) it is -0.05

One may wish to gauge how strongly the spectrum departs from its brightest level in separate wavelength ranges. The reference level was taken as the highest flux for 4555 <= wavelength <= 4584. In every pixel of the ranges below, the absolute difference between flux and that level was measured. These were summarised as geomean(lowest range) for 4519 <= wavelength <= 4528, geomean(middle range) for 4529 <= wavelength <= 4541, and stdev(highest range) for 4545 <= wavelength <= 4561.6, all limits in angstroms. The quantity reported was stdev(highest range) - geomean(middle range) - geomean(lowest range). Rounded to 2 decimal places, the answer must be -0.32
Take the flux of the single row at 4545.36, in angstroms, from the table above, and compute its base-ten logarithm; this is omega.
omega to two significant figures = -0.20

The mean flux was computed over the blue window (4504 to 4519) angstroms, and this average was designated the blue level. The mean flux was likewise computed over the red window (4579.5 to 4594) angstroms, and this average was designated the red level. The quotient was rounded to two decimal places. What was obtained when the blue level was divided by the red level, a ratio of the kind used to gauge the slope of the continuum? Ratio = 1.04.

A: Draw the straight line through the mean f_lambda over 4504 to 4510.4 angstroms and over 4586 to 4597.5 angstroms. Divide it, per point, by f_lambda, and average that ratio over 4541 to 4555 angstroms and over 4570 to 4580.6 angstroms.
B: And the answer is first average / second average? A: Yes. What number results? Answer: 1.17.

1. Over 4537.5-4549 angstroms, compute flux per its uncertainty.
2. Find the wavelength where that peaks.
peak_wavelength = 4542.22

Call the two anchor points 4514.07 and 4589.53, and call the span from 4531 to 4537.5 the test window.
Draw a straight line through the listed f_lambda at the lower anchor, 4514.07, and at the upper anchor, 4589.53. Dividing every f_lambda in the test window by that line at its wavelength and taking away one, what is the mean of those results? -0.10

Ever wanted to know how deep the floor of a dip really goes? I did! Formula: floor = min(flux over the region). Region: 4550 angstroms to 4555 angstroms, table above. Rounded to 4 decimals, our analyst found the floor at 0.4704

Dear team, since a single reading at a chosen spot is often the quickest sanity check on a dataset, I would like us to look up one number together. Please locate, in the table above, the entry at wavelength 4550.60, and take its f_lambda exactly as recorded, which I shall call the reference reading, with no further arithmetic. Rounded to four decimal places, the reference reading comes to 0.4704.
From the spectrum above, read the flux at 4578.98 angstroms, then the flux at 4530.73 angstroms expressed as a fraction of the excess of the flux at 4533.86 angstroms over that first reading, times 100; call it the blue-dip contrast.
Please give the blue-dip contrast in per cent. -1545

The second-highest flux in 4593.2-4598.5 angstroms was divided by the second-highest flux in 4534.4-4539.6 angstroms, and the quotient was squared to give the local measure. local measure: 0.79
